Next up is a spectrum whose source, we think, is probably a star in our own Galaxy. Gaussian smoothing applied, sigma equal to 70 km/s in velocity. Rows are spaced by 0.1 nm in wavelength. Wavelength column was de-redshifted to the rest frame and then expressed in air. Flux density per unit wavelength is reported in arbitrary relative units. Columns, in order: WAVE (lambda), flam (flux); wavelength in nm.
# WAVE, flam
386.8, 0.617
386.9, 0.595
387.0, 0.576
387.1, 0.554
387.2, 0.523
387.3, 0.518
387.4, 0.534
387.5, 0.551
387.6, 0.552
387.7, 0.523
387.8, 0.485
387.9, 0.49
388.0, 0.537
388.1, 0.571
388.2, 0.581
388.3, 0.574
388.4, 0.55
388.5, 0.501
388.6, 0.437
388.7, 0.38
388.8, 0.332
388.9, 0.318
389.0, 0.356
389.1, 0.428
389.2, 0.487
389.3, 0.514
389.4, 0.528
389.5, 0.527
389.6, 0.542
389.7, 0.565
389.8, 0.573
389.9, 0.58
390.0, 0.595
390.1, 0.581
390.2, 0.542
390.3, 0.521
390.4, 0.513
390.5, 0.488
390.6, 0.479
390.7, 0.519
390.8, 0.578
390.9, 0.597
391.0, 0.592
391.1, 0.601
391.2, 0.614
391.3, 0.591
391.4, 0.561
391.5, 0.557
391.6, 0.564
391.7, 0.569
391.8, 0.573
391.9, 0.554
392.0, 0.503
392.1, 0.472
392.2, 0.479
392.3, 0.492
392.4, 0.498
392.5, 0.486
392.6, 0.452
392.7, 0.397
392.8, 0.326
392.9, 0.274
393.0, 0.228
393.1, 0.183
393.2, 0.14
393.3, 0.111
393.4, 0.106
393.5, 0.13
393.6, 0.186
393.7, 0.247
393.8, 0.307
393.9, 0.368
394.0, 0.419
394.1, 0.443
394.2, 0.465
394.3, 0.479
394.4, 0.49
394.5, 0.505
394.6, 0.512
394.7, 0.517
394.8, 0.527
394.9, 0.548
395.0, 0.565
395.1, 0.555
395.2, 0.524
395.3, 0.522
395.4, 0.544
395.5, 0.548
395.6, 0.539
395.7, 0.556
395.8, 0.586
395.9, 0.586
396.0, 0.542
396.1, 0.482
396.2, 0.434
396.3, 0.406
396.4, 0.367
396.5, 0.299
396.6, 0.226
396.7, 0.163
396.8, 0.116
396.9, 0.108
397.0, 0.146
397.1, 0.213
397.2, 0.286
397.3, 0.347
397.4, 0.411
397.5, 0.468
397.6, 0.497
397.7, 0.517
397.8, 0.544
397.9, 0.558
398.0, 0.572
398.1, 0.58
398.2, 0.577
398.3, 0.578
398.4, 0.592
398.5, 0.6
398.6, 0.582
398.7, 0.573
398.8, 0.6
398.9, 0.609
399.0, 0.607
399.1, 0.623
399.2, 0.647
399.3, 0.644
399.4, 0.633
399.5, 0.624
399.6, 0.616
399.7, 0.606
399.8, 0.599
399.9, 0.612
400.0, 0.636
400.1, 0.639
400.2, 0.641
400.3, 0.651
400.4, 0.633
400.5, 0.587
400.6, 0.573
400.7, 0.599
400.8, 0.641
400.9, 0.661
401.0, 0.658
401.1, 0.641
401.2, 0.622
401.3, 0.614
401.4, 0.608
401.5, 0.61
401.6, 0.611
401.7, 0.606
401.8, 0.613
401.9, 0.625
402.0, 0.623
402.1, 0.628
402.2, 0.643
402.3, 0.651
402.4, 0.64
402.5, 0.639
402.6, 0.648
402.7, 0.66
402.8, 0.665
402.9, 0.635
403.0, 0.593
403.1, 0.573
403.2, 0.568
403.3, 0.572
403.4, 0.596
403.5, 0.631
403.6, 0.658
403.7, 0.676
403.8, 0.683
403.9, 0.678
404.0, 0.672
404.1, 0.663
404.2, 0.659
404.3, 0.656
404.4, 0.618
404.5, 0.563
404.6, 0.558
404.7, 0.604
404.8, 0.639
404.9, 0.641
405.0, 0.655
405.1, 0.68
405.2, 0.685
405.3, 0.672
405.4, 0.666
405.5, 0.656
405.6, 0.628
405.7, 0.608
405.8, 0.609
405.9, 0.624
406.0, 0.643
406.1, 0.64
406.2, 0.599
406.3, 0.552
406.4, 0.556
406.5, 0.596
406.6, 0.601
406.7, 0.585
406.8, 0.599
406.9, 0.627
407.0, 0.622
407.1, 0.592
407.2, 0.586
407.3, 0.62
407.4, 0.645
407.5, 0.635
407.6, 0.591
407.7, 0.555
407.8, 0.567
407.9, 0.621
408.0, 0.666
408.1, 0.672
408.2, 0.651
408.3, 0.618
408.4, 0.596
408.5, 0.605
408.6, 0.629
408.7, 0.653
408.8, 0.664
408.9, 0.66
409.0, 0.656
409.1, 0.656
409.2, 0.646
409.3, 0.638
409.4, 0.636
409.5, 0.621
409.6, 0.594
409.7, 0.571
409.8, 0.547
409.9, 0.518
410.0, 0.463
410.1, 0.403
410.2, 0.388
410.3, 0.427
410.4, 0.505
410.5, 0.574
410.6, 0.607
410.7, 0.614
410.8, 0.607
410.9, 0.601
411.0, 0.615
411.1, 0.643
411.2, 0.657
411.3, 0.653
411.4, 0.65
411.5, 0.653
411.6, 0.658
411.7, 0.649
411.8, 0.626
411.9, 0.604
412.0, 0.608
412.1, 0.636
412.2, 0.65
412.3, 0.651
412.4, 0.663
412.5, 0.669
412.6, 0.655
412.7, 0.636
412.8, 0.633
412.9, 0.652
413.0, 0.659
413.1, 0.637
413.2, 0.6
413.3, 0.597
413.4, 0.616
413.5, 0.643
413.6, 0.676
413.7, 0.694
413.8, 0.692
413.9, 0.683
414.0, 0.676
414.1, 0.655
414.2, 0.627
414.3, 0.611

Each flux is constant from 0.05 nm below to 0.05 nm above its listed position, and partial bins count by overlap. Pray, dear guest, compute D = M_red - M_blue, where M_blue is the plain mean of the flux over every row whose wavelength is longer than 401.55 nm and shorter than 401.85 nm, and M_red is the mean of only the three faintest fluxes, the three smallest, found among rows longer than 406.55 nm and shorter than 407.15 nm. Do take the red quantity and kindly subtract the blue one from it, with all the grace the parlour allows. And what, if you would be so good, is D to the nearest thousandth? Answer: -0.018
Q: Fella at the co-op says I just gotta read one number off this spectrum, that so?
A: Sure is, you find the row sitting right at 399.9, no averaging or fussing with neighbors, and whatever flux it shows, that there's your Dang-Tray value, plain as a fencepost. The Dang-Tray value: 0.612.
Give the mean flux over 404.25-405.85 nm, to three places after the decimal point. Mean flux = 0.634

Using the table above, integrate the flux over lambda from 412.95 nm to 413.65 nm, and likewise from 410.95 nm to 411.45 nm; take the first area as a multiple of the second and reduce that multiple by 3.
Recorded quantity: -1.6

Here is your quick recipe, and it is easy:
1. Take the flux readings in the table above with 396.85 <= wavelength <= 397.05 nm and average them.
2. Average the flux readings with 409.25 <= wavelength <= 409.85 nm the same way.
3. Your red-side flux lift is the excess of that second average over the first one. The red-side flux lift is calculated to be 0.47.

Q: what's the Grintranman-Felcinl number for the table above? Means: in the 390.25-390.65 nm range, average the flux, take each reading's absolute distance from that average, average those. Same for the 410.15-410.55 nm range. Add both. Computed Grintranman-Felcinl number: 0.083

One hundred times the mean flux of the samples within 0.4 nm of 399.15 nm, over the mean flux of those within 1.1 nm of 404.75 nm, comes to 97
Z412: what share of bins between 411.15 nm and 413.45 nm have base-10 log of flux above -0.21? 0.8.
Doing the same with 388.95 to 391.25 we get 0.0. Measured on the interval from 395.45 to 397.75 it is 0.0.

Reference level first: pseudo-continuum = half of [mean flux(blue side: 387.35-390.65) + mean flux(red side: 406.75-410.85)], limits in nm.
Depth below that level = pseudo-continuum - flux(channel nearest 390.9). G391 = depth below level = -0.047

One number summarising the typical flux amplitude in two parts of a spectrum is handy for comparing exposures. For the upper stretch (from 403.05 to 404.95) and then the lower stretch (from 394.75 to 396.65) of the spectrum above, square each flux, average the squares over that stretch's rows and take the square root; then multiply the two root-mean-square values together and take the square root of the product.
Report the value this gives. 0.56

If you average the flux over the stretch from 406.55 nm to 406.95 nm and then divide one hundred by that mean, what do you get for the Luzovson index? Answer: 166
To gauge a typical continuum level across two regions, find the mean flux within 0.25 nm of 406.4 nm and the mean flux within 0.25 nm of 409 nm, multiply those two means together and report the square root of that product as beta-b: 0.62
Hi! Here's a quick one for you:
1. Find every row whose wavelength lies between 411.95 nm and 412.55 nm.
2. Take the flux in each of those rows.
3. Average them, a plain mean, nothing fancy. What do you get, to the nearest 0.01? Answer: 0.65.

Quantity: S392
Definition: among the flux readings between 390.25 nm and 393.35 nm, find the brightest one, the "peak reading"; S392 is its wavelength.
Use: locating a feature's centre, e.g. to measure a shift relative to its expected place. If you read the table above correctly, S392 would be 391.2 nm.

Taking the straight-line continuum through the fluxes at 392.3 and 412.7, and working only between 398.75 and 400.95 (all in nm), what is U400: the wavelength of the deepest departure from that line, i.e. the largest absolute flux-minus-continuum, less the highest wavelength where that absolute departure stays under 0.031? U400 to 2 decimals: 0.30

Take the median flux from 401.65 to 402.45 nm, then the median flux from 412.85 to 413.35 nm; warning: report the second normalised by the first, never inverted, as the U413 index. 1.02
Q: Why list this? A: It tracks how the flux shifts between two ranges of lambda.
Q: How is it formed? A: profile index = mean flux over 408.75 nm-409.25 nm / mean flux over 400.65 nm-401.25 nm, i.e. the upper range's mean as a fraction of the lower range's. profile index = 1.03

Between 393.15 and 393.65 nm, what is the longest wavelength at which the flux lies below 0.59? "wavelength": 393.6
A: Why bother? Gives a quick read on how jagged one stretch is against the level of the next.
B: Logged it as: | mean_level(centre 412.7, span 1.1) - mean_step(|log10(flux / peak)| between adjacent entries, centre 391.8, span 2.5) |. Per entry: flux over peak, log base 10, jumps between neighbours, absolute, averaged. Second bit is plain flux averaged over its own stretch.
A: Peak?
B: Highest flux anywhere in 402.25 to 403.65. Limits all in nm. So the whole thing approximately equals 0.620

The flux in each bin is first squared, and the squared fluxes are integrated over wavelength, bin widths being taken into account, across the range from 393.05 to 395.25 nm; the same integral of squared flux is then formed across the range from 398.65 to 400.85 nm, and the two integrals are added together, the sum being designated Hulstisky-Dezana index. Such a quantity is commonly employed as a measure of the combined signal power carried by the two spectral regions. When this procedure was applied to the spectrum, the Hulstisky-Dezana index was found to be 1.2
